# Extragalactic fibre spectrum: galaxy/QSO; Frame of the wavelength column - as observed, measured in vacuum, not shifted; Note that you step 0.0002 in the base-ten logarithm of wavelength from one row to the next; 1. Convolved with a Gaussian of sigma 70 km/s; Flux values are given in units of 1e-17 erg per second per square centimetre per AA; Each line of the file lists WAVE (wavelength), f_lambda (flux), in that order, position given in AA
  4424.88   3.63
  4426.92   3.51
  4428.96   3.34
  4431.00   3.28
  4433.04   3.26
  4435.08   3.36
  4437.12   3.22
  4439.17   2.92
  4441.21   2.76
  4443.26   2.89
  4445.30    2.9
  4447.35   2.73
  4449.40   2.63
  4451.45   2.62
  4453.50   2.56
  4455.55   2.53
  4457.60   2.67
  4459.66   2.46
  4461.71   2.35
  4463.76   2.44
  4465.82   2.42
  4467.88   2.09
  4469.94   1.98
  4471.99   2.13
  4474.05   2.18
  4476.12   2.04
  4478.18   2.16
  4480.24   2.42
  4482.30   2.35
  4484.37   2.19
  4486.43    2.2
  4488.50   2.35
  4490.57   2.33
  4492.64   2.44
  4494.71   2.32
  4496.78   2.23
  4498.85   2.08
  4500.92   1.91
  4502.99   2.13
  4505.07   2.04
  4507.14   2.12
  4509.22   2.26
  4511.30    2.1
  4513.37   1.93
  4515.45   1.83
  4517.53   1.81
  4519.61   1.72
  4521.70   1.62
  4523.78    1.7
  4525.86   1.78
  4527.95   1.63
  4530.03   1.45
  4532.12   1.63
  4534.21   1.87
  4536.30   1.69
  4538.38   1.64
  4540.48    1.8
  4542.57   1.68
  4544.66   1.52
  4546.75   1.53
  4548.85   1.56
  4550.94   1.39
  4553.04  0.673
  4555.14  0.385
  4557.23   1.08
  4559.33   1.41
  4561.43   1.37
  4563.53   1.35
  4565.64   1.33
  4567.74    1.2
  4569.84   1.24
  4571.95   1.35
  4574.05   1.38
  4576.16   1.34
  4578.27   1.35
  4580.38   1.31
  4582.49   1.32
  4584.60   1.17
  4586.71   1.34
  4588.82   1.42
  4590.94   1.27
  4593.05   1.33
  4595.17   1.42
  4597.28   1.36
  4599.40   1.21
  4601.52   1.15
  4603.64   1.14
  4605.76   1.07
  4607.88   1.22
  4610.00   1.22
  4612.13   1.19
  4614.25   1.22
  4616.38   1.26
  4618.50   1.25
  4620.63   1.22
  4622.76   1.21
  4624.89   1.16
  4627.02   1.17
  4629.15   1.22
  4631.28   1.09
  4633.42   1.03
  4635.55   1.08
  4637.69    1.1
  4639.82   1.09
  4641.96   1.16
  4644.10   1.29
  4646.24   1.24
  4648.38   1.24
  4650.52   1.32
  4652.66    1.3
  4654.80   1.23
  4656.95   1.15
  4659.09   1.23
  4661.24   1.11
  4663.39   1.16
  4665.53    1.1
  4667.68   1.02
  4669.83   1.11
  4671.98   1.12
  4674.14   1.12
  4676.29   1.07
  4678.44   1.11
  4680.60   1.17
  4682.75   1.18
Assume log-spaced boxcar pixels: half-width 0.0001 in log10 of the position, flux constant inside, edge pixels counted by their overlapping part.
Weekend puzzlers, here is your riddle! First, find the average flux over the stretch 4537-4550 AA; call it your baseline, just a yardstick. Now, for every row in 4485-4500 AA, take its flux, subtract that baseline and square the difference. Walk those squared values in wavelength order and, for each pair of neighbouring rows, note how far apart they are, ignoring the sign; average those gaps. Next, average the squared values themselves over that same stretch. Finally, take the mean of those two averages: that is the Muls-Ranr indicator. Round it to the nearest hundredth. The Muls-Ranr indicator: 0.29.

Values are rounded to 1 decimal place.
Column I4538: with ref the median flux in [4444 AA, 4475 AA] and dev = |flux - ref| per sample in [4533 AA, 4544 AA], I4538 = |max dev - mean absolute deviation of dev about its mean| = 0.7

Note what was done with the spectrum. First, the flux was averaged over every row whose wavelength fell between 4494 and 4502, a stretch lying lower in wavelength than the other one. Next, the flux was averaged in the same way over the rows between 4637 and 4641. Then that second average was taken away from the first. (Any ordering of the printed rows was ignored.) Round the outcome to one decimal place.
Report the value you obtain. 1.0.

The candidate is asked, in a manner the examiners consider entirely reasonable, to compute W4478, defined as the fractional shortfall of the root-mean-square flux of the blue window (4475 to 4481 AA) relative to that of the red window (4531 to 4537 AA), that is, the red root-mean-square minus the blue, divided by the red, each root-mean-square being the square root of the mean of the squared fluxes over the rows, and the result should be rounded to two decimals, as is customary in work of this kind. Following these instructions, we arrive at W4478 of -0.28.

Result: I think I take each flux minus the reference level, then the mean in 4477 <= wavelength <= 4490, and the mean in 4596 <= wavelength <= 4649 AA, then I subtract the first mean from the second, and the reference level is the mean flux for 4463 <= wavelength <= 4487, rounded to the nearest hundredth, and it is -1.09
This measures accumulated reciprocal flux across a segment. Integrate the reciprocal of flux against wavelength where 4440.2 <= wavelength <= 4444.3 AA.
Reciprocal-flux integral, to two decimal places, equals 1.45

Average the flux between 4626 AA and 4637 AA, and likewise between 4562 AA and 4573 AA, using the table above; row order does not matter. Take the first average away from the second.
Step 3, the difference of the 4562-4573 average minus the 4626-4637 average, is 0.18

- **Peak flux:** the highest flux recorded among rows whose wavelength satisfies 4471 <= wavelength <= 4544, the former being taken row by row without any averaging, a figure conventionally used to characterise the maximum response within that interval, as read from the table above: 2.44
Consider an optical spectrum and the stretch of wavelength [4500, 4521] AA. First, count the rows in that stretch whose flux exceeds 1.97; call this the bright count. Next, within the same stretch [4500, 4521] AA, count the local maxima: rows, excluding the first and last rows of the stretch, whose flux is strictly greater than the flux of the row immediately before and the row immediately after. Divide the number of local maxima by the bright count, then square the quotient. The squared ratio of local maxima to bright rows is 0.16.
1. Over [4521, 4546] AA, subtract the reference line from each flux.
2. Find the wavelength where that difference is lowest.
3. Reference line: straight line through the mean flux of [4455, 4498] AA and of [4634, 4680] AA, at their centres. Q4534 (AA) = 4530.03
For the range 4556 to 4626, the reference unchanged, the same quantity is 4557.23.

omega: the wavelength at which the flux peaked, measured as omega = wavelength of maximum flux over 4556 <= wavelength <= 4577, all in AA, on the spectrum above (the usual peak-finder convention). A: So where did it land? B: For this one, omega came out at 4559.33 AA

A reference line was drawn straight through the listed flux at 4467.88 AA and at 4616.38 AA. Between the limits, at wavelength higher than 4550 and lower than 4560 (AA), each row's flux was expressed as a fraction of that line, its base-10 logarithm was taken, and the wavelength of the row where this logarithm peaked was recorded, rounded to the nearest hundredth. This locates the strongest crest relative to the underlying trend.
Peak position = 4559.33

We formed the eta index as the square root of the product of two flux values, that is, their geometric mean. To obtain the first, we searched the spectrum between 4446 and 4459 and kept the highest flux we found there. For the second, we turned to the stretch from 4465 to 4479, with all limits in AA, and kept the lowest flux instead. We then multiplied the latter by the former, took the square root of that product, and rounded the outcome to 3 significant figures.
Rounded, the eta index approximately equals 2.32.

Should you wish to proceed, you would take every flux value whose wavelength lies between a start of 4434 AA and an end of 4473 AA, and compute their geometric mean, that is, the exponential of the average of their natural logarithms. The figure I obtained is 2.59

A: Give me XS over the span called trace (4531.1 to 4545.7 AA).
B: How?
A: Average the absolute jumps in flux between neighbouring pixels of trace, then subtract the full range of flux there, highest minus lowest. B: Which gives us -0.20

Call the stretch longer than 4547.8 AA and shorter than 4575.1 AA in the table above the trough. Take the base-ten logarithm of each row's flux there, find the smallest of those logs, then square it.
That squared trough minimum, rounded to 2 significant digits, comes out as 0.17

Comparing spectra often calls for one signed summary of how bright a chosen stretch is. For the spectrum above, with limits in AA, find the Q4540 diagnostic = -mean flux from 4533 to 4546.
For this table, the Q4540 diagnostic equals -1.70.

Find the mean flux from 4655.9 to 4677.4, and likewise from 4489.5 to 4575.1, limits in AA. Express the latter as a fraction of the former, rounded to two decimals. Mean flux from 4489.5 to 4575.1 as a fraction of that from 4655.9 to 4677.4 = 1.49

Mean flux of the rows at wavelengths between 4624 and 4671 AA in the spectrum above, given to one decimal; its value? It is 1.2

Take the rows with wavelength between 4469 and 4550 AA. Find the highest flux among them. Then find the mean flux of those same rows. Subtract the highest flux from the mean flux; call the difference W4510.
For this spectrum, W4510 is -0.48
